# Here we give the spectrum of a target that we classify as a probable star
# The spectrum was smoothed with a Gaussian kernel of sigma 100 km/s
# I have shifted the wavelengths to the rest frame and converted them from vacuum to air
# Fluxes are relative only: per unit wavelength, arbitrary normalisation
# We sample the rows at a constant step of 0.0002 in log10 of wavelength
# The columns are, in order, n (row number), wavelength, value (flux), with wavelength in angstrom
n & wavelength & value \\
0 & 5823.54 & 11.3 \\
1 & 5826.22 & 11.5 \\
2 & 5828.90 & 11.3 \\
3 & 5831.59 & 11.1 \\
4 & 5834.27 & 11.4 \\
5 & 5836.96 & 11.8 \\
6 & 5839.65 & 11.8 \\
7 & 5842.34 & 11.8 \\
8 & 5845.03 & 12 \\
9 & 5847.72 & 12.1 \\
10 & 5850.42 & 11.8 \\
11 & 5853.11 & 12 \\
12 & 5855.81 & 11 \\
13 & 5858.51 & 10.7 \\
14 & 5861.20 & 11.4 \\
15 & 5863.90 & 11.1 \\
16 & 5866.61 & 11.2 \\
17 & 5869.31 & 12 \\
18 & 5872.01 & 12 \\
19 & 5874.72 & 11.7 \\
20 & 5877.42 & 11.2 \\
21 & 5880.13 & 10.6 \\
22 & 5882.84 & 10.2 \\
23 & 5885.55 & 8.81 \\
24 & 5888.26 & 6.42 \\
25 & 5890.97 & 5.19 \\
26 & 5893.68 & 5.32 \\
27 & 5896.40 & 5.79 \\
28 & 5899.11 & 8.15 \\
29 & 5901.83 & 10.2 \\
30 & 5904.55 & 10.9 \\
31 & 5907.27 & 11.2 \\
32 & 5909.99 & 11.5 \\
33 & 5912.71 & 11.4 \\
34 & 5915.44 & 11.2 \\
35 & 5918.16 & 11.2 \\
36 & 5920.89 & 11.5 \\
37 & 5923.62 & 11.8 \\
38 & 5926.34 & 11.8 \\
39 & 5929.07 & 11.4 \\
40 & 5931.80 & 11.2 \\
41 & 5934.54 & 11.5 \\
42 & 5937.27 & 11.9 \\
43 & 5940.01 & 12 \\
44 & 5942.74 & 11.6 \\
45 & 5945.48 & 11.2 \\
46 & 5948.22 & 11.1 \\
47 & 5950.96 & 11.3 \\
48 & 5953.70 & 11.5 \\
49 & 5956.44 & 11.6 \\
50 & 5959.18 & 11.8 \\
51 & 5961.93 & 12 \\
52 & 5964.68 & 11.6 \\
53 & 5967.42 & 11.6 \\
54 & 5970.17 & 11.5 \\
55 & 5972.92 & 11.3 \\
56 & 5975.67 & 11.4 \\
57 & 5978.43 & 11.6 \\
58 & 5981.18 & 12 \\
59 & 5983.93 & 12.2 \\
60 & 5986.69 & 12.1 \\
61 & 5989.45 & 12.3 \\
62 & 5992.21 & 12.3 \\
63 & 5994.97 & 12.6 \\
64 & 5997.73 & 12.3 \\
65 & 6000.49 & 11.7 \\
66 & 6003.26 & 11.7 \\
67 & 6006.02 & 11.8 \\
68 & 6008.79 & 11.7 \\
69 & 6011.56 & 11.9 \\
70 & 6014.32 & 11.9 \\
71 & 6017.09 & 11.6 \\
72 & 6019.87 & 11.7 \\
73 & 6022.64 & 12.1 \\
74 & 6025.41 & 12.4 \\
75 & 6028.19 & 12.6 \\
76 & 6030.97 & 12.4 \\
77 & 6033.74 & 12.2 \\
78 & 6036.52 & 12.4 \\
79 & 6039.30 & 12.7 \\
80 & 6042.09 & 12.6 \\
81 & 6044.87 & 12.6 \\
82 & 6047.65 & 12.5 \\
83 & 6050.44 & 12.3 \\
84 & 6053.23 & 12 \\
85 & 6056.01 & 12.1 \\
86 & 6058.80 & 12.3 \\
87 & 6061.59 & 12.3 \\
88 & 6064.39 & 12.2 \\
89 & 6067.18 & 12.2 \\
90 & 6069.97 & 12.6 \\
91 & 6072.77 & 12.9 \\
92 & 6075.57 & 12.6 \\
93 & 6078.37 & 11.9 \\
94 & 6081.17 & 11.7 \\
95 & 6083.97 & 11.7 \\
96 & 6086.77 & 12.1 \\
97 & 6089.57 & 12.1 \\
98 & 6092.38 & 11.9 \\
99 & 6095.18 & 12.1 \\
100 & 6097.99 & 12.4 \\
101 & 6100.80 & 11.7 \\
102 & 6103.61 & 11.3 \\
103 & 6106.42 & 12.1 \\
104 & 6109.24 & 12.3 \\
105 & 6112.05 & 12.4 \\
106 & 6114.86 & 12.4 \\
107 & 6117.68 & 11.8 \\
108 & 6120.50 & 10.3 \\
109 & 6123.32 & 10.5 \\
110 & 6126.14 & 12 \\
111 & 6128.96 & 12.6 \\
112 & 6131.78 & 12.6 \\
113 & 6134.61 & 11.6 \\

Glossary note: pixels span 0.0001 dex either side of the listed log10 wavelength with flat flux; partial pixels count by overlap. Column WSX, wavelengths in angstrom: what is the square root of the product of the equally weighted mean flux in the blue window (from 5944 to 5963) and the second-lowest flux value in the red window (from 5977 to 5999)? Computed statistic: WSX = 11.7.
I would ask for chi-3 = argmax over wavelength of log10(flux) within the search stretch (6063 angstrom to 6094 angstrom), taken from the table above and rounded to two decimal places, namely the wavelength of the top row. 6072.77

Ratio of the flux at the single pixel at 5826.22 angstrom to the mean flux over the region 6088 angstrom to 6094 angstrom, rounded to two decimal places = 0.96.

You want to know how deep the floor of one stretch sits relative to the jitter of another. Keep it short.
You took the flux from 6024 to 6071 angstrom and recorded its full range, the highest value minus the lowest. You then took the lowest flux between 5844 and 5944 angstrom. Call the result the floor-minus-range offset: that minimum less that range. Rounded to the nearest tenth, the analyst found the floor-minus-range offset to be 4.5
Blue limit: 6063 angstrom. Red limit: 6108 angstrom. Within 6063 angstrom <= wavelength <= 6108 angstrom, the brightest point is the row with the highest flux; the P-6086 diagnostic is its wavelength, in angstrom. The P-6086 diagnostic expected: 6072.77 angstrom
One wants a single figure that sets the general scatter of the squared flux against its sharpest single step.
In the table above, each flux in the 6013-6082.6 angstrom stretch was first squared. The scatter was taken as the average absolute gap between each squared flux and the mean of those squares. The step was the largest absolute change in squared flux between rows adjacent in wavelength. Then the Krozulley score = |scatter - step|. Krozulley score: 11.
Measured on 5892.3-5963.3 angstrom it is 18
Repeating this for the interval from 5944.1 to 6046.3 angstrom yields 5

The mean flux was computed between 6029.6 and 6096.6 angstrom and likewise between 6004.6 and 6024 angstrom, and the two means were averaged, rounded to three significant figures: 12.0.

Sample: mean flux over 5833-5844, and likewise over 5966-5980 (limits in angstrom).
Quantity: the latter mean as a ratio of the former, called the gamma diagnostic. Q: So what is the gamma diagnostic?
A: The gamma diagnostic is 0.98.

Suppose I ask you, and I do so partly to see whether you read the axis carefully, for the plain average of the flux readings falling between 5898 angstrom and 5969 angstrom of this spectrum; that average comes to 11.3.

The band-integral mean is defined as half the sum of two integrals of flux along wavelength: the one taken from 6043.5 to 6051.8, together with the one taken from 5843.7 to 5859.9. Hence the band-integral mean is 146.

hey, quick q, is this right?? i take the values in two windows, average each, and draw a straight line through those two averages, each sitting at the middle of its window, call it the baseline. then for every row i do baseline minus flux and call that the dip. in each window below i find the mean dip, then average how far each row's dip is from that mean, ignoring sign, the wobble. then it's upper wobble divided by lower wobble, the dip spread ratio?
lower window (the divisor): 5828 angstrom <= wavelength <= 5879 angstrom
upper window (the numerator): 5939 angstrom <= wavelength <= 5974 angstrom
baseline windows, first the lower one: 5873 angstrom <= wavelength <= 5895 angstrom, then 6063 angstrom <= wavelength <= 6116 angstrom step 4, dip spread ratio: 0.59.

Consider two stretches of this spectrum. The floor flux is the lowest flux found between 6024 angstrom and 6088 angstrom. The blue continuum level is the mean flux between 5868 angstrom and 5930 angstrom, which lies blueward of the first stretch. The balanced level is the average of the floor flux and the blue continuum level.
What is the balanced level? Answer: 10.9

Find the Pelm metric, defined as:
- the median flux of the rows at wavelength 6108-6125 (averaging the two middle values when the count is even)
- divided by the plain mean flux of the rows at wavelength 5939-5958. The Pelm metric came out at 1.05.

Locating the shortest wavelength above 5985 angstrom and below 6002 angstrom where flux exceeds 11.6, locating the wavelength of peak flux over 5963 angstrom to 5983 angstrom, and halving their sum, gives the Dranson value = 5983.9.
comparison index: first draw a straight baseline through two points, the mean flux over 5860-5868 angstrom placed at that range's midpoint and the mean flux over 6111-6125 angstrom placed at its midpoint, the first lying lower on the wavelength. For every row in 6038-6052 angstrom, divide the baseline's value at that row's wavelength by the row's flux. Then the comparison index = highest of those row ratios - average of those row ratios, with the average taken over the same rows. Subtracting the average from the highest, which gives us 0.018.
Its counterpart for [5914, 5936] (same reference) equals 0.022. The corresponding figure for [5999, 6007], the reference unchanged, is 0.003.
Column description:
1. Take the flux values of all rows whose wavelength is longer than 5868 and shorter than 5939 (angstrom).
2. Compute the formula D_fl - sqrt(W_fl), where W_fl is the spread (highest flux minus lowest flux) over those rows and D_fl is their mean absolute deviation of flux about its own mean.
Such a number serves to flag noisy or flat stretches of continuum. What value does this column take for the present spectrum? -0.93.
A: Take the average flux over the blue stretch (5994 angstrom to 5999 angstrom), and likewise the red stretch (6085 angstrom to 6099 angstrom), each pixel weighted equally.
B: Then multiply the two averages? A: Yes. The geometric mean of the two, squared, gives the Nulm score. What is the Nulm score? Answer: 151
